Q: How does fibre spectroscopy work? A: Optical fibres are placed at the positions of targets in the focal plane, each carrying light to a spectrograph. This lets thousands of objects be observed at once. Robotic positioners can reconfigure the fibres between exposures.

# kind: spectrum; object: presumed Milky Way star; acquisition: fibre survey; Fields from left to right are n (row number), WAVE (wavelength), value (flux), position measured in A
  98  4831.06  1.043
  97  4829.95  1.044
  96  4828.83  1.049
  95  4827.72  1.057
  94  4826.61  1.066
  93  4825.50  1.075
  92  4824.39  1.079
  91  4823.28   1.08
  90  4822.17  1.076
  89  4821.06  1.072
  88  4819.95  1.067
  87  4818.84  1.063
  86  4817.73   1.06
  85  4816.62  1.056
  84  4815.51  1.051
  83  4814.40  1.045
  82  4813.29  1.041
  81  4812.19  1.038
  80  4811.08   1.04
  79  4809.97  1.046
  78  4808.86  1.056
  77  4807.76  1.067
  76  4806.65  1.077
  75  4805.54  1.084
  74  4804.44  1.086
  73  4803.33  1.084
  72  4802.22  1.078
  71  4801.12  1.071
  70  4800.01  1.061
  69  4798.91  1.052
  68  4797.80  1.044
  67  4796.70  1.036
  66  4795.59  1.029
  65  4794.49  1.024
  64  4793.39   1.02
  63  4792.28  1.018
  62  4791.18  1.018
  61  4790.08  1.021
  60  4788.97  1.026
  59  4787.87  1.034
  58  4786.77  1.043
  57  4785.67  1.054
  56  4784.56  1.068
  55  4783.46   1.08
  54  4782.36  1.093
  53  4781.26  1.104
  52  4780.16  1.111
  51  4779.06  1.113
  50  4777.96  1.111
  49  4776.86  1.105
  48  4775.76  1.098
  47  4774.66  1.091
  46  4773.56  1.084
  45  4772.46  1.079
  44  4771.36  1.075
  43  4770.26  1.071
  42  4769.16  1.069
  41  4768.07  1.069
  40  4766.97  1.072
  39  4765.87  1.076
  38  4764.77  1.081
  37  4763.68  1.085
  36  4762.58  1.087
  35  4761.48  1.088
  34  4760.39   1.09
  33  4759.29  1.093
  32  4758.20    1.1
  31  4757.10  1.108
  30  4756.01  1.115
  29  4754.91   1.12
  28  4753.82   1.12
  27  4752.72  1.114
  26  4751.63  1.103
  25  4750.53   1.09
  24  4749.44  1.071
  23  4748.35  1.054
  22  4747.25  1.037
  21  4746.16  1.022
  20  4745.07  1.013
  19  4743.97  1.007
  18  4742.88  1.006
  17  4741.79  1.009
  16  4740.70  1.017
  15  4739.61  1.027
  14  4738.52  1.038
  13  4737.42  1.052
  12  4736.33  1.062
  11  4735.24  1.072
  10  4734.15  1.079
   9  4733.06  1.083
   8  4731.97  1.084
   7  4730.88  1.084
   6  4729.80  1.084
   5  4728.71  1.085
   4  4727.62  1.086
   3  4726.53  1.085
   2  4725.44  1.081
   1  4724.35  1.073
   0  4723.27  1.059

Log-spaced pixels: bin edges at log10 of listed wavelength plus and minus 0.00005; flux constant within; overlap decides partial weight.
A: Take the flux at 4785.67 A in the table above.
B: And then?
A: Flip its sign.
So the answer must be -1.05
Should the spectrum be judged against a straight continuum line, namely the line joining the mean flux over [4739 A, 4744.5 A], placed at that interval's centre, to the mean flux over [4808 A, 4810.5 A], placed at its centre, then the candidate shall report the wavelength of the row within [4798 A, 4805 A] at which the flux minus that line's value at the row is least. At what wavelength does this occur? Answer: 4798.91 A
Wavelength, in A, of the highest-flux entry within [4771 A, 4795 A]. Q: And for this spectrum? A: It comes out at 4779.06 A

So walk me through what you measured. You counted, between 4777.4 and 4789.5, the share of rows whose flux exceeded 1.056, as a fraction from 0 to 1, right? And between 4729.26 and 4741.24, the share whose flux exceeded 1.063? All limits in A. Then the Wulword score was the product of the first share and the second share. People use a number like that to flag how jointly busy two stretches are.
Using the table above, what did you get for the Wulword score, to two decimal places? 0.35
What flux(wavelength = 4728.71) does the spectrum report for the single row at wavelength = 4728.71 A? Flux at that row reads 1.085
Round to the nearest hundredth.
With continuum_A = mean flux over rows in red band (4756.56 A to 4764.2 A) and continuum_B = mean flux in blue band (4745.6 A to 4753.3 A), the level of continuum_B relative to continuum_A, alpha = 0.98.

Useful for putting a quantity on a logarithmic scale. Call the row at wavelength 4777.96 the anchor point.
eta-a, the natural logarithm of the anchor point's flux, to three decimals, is 0.105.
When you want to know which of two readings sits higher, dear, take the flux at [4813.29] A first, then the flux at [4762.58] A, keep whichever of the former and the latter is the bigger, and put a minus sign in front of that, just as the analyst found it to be -1.09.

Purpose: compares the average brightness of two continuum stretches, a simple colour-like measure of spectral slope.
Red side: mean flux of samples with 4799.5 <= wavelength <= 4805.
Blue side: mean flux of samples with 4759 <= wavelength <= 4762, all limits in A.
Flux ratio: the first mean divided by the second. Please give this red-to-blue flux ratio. 0.99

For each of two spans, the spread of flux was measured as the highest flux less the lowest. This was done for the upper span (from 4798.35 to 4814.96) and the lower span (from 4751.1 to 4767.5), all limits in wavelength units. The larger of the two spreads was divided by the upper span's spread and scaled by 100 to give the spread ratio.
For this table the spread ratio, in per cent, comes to 100.0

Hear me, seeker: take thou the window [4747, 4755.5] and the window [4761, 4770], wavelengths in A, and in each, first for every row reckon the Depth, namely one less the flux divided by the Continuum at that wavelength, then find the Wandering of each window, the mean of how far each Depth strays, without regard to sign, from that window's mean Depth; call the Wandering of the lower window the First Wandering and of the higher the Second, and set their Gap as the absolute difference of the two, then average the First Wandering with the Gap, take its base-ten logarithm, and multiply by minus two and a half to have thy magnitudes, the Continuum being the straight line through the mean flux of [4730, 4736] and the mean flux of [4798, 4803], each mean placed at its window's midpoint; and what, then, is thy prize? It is 4.2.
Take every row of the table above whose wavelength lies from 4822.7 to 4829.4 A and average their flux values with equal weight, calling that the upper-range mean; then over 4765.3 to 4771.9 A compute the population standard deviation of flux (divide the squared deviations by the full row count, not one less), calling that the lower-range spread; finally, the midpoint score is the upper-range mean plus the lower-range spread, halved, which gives 0.535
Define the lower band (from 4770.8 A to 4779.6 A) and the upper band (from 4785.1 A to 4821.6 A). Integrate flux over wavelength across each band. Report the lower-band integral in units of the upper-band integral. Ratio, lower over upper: 0.3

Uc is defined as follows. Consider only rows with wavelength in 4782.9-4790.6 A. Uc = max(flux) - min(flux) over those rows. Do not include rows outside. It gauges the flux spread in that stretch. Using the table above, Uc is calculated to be 0.059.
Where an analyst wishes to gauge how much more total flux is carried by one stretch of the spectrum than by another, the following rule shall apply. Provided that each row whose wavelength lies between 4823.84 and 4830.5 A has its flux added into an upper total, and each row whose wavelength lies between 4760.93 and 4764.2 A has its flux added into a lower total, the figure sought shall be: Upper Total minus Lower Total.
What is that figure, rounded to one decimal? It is 3.1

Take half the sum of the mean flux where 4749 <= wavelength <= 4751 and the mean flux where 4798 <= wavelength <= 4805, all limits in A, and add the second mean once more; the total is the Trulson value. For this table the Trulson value 2.15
